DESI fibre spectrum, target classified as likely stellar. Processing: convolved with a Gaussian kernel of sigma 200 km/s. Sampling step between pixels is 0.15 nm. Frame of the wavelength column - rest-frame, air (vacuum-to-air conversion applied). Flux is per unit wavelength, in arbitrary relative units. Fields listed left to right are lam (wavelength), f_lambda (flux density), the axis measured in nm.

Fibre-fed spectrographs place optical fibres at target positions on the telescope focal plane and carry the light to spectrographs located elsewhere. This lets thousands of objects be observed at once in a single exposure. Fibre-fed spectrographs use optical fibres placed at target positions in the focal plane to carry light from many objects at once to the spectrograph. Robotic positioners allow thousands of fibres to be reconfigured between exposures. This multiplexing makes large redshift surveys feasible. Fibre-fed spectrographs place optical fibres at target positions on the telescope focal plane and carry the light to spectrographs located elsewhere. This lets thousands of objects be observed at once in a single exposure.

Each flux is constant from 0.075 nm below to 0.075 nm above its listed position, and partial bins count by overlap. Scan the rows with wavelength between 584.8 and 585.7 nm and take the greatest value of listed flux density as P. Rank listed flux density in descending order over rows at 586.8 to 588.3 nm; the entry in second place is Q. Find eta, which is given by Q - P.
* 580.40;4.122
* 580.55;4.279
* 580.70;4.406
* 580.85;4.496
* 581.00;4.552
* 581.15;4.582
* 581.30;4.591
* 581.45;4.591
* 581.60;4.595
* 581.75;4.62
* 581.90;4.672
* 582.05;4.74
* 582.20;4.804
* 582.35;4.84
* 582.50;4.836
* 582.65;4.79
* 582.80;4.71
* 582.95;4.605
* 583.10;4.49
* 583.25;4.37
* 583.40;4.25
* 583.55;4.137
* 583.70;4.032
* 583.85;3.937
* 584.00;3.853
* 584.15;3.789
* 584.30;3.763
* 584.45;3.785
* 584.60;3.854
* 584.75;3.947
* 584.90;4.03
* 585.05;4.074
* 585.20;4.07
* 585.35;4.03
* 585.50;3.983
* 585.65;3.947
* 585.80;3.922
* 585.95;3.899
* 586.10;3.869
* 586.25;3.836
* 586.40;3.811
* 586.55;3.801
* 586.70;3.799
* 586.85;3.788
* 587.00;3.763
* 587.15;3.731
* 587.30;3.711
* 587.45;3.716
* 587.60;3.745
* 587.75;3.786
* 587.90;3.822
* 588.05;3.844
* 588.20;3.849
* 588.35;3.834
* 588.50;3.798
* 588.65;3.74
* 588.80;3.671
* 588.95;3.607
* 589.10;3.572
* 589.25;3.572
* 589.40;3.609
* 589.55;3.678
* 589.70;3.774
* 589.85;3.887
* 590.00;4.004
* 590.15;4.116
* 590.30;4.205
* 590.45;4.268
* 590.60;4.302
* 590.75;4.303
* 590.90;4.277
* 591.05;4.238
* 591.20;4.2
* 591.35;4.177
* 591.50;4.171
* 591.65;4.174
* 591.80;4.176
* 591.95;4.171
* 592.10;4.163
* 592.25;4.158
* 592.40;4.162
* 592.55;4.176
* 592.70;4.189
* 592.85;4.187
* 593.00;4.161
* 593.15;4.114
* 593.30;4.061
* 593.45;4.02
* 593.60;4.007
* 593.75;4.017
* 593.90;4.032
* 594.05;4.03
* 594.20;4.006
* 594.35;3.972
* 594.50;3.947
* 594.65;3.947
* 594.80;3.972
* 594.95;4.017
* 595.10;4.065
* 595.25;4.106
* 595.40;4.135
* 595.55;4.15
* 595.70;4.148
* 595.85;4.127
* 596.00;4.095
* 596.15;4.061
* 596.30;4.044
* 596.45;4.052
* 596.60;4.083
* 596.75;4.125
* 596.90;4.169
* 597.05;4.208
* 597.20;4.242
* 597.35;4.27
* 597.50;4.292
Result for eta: -0.2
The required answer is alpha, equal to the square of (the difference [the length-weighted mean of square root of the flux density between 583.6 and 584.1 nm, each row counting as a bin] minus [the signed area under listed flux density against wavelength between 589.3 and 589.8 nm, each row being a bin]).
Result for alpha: 0.02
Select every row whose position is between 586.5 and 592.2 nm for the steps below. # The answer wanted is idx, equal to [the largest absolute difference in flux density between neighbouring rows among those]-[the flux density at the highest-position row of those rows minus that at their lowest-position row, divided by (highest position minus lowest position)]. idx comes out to 0.05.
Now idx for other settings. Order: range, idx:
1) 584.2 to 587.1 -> 0.09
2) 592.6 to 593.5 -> 0.28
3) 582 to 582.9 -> 0.12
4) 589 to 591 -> -0.27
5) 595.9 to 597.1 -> -0.06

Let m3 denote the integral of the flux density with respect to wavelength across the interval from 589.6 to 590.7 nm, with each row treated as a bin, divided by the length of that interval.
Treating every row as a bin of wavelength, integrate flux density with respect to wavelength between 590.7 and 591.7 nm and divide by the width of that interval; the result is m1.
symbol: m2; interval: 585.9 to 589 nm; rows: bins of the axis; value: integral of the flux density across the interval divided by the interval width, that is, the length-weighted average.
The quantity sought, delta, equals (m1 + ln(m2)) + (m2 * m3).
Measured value 21.0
